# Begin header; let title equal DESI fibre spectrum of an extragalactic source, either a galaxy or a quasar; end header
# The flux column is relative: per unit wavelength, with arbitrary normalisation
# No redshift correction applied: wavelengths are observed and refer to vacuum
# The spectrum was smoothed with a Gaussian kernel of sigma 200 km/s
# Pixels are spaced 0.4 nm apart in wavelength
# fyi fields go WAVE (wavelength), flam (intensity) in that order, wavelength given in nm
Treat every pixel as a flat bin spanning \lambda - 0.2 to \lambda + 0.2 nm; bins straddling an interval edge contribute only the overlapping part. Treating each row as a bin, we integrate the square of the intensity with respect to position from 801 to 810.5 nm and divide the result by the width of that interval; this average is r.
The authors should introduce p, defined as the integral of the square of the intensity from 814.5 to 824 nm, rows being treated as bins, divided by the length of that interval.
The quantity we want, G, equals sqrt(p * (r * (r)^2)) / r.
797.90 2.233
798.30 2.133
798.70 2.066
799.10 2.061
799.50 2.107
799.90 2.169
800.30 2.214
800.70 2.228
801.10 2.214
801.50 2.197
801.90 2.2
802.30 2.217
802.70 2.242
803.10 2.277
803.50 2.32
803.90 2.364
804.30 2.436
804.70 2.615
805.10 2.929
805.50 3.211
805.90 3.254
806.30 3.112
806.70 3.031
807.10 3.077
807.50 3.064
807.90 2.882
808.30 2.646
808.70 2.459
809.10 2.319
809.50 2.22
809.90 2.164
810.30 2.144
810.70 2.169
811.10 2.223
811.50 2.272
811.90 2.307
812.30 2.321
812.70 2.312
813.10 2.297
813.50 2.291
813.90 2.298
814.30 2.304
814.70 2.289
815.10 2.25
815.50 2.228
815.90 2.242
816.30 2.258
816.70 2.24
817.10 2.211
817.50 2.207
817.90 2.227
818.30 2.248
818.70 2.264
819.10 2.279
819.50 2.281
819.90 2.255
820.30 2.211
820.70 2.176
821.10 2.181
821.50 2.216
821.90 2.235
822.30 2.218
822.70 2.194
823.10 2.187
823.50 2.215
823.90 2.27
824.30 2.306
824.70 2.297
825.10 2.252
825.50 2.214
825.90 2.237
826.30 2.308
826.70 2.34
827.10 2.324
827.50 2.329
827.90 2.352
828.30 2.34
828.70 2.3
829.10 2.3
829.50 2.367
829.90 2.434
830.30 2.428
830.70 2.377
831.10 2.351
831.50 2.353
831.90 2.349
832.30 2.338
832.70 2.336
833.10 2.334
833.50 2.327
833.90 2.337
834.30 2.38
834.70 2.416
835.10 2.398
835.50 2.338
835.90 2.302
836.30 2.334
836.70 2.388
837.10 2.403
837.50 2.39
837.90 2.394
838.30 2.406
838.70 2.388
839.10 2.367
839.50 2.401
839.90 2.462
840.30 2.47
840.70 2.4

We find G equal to 5.80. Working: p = 5.0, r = 6.8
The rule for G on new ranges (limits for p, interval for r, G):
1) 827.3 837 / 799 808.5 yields 6.08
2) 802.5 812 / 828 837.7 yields 6.14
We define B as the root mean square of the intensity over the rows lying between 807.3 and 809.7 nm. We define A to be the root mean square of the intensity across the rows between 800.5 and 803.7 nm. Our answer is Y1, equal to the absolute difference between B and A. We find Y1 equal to 0.38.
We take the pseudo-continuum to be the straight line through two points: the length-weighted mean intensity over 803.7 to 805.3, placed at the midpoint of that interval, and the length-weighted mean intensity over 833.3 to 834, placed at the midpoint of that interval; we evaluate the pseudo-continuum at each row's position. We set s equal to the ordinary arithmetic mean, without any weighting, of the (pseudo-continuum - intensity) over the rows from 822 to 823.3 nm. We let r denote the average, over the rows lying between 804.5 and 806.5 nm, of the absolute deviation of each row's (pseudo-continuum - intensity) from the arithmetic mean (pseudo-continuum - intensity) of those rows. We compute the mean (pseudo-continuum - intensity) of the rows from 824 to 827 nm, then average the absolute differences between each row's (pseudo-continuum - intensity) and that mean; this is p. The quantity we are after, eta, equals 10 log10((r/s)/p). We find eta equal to 13.7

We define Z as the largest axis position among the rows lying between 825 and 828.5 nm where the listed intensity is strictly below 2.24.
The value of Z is 825.90 nm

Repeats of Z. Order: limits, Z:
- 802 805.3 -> 802.30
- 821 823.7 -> 823.50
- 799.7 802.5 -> 802.30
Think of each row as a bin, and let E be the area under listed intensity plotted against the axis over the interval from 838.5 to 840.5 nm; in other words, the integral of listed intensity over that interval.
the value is 4.8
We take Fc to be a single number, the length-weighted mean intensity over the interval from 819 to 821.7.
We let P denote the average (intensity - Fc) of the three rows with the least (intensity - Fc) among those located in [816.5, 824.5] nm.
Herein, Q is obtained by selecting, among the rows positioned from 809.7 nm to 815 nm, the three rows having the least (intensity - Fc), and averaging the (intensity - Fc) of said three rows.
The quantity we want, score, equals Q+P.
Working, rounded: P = -0.045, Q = -0.068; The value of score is -0.11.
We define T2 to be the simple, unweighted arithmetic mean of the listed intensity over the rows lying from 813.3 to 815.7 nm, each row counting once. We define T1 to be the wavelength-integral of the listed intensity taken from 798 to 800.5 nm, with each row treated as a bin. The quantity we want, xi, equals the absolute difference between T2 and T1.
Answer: 3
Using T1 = 5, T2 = 2.28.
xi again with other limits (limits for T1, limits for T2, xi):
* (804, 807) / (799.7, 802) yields 7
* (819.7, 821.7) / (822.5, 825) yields 2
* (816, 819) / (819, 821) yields 4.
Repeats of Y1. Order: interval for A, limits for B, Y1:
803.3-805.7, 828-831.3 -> 0.30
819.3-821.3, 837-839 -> 0.18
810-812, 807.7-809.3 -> 0.36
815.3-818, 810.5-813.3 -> 0.04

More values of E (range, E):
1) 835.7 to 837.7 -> 4.7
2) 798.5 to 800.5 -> 4.2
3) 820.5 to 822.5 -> 4.4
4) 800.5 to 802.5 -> 4.4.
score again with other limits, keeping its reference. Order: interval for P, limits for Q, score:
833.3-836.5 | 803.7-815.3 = 0.03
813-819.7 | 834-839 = 0.09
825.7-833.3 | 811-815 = 0.09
